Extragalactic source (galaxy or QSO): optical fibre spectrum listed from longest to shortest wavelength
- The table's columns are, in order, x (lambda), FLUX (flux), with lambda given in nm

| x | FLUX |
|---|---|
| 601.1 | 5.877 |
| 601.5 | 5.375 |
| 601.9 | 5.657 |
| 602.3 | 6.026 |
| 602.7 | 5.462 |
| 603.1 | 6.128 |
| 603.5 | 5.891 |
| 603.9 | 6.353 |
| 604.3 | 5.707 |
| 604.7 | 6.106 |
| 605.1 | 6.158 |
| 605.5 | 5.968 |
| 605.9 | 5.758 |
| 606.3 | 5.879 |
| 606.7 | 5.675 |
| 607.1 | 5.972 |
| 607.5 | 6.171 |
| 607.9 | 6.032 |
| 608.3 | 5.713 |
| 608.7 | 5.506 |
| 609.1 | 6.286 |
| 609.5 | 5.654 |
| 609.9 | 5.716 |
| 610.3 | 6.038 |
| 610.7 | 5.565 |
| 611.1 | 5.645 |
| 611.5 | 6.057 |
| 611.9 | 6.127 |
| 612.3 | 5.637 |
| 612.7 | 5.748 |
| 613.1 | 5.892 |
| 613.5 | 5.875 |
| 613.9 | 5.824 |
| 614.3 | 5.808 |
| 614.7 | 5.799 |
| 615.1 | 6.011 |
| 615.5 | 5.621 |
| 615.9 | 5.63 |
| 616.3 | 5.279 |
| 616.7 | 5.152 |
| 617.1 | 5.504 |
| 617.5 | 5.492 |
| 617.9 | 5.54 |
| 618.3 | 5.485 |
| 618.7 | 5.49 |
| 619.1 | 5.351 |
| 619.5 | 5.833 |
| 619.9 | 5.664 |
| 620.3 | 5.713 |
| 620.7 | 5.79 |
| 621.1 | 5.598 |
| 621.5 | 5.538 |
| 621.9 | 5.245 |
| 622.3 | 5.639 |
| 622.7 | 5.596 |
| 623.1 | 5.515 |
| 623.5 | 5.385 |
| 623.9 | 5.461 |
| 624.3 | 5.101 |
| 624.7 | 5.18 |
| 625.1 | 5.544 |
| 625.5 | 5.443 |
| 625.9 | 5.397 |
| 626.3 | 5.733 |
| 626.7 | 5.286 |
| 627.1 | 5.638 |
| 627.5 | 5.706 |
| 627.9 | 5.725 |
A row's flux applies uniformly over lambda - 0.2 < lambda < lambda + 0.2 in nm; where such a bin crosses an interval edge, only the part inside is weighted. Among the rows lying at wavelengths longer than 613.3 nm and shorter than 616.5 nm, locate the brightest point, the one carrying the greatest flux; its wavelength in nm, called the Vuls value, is 615.1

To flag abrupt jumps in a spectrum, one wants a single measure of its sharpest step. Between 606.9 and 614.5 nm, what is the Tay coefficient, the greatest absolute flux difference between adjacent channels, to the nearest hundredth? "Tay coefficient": 0.78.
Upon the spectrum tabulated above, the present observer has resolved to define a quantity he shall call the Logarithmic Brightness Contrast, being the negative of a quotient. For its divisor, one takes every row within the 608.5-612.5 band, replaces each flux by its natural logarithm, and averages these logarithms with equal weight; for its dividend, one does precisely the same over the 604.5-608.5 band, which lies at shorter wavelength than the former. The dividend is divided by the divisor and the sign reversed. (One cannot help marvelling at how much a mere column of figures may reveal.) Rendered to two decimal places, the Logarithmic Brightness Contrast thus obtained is -1.01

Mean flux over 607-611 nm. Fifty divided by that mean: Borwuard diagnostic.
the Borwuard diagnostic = 8.5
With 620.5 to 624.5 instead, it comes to 9.1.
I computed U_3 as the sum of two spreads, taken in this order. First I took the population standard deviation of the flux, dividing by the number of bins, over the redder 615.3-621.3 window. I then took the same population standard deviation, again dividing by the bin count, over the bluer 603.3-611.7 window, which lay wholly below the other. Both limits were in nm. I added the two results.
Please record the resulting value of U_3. 0.41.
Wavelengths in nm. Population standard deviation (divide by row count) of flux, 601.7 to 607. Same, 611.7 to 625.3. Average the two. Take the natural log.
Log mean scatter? -1.43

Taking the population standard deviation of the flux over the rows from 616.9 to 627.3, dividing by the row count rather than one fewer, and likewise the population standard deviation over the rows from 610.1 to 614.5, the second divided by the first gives 1.0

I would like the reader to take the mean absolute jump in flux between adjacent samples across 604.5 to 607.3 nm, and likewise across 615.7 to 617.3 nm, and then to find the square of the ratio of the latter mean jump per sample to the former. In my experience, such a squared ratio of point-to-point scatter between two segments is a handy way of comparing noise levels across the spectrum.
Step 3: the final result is 2.4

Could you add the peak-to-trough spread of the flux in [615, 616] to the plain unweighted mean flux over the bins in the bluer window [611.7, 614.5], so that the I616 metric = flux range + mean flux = 6.23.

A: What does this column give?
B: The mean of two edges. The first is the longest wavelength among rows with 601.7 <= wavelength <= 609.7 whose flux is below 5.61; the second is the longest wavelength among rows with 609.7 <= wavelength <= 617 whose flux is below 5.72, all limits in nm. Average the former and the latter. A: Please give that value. 612.70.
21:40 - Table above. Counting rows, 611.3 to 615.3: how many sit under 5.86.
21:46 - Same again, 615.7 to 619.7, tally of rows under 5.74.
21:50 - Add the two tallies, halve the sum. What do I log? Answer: 7.0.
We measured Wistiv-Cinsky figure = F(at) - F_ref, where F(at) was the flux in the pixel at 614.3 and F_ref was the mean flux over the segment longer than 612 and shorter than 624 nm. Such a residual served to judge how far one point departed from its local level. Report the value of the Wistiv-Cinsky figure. 0.2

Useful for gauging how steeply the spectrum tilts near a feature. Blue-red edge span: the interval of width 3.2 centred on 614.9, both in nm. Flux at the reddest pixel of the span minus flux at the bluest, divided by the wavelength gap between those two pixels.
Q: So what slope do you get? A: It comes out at -0.21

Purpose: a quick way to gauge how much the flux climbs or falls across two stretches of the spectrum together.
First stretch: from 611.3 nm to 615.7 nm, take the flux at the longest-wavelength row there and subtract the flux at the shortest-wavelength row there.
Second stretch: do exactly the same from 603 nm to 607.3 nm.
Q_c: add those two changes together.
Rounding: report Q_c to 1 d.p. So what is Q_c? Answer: -0.6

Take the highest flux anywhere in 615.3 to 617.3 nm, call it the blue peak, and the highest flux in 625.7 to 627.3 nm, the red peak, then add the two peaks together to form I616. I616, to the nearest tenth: 11.4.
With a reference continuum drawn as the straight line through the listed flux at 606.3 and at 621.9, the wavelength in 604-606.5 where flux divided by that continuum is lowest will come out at 604.3 nm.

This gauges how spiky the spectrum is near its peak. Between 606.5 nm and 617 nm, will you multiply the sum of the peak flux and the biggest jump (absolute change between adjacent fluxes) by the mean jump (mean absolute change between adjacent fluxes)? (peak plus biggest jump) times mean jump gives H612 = 1.67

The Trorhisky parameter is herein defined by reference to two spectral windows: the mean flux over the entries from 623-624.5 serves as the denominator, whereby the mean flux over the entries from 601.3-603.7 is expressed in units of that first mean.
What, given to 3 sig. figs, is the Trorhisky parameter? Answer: 1.07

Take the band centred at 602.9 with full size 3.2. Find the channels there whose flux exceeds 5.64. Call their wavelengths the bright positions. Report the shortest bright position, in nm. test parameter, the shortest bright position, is 601.9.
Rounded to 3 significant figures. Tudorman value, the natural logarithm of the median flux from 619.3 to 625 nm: 1.72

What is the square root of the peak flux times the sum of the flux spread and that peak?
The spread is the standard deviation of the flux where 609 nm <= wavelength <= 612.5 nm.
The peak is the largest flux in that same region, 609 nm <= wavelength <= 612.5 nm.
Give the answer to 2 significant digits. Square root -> 6.4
